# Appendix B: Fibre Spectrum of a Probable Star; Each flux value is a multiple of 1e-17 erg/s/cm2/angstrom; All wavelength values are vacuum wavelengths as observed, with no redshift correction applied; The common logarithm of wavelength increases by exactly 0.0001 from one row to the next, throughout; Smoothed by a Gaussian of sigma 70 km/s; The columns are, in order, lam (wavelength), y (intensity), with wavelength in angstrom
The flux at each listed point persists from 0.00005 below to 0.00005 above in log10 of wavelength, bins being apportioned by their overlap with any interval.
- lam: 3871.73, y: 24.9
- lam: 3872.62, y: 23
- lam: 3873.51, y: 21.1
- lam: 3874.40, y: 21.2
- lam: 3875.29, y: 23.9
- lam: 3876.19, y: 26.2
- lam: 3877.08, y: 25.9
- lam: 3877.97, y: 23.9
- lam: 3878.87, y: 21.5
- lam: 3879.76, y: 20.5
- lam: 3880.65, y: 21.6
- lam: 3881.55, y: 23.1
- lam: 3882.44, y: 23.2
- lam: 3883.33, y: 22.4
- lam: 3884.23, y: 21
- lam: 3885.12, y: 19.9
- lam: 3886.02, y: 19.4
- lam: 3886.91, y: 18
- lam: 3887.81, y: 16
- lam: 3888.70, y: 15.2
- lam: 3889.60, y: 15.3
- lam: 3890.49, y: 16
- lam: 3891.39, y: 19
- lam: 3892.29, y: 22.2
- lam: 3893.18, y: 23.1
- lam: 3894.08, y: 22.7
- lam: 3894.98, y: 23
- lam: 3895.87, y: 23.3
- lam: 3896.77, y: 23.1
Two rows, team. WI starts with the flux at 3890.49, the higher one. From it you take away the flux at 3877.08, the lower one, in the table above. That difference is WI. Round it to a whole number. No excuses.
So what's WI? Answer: -10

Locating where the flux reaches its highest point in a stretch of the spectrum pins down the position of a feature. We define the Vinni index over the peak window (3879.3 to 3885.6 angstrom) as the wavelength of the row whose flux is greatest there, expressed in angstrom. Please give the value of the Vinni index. 3882.44 angstrom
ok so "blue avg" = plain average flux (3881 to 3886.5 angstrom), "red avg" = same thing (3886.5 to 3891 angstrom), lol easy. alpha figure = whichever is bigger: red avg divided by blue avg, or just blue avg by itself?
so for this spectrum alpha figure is 21.5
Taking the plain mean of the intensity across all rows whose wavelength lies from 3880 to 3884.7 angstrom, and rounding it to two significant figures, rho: 22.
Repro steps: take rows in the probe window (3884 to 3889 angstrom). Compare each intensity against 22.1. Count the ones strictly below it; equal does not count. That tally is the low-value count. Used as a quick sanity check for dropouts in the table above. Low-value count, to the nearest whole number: 6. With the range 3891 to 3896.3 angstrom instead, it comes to 1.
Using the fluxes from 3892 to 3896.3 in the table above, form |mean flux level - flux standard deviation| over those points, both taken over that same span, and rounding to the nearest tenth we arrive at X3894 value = 22.5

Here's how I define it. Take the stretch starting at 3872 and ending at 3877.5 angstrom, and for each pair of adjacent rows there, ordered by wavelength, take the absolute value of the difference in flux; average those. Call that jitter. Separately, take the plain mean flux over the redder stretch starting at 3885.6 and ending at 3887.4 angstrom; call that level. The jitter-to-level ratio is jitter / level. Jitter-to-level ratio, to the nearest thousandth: 0.078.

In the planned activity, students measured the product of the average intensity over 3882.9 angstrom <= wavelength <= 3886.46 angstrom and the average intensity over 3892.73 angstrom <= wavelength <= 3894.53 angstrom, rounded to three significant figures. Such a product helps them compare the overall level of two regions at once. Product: 473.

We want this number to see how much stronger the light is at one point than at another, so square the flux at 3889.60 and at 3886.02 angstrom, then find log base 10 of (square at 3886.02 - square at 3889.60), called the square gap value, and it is 2.2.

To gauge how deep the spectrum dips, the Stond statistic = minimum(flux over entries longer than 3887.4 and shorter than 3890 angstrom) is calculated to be 15.2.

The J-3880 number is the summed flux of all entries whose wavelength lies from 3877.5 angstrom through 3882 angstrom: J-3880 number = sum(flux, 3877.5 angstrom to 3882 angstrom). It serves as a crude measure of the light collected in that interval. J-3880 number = 111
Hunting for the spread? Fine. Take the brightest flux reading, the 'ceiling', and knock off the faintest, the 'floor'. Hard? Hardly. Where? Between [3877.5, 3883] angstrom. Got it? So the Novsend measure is 3.4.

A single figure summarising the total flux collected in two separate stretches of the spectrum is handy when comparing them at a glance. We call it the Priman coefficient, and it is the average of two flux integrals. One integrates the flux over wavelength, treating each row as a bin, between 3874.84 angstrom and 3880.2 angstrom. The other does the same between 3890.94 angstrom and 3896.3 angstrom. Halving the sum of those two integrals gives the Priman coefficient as 123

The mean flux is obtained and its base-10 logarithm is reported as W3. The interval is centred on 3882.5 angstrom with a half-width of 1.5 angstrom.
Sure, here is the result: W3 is 1.36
